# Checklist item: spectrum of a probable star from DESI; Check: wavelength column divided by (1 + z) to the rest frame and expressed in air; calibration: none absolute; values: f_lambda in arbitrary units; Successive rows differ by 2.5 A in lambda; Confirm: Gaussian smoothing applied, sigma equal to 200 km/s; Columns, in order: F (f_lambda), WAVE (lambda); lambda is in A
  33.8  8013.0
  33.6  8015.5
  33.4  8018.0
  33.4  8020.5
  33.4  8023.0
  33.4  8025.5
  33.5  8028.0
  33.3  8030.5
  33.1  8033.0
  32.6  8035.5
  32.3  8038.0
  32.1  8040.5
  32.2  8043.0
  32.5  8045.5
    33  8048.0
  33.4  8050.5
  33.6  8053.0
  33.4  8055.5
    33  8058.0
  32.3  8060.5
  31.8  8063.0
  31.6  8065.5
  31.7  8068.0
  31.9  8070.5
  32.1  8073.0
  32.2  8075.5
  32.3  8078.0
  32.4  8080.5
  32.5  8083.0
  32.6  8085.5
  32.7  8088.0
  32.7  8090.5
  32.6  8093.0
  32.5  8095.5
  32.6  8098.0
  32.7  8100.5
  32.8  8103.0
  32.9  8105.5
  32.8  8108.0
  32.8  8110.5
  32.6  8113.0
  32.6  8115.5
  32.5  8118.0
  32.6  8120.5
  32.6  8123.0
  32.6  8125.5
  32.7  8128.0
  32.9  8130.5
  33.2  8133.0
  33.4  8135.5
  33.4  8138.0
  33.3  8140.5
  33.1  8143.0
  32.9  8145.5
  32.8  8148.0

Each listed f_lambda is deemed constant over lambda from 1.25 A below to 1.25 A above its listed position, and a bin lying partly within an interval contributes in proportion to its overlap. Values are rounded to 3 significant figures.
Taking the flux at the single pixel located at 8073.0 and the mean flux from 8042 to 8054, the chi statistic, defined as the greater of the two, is 32.9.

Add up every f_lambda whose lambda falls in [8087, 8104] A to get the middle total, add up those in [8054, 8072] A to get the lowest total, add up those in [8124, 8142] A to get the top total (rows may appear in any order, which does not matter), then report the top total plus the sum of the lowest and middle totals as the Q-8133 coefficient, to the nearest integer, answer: 686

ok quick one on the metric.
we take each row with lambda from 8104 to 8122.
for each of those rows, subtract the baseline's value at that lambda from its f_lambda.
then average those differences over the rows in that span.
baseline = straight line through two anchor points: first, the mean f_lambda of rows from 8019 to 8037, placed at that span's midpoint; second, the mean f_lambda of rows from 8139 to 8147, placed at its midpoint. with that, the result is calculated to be -0.45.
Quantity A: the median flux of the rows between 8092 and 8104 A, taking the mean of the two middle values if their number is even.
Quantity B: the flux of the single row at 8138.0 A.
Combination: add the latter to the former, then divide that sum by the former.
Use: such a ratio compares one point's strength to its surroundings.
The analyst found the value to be 2.02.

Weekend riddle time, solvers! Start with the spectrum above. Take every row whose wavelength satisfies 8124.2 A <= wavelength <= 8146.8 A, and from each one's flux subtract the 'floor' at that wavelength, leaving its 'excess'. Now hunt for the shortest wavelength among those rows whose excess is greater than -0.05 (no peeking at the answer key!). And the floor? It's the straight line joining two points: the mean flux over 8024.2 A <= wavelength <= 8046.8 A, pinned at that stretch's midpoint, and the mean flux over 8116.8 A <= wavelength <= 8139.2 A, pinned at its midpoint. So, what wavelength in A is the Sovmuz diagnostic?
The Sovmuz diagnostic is 8130.5 A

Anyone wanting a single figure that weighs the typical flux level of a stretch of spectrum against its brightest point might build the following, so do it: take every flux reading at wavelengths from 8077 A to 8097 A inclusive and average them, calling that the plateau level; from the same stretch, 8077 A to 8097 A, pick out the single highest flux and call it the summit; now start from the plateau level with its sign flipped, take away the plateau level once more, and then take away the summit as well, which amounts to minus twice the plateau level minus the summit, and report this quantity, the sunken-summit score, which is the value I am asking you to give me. -97.8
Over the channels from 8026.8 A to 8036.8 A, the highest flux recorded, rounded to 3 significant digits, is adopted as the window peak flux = 33.5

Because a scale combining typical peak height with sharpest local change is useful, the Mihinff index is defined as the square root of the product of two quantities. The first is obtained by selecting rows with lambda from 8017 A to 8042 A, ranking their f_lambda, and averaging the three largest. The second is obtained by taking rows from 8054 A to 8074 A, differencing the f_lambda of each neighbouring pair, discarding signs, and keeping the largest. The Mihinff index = 4.8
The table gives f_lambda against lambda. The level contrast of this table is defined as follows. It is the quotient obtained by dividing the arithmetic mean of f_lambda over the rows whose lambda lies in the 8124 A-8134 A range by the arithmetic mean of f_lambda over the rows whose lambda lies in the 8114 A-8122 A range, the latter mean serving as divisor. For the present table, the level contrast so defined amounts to 1.01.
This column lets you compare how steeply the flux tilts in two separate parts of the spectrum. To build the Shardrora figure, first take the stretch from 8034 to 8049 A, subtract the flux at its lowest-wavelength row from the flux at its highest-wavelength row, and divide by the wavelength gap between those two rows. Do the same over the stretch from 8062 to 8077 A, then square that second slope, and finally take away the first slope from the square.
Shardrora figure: -0.031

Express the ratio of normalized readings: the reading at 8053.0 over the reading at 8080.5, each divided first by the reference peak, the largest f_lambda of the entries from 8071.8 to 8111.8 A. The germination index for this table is 1.04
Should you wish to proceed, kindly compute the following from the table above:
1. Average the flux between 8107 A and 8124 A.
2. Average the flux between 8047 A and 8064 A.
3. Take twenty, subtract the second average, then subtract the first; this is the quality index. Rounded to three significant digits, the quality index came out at -45.6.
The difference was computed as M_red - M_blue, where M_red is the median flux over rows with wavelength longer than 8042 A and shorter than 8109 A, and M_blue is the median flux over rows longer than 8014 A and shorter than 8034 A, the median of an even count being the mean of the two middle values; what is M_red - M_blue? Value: -0.80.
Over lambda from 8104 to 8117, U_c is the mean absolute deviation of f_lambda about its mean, 0.112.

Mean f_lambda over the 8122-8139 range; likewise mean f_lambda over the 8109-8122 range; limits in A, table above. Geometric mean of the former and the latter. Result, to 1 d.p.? 32.8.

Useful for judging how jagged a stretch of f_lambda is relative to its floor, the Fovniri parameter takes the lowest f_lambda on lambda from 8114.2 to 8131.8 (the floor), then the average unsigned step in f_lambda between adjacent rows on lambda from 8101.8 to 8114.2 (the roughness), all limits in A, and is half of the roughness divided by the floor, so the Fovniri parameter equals 0.002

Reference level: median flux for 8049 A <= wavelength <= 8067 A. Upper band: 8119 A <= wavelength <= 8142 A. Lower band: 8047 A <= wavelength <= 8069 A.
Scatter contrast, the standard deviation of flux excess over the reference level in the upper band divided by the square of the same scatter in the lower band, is 0.6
